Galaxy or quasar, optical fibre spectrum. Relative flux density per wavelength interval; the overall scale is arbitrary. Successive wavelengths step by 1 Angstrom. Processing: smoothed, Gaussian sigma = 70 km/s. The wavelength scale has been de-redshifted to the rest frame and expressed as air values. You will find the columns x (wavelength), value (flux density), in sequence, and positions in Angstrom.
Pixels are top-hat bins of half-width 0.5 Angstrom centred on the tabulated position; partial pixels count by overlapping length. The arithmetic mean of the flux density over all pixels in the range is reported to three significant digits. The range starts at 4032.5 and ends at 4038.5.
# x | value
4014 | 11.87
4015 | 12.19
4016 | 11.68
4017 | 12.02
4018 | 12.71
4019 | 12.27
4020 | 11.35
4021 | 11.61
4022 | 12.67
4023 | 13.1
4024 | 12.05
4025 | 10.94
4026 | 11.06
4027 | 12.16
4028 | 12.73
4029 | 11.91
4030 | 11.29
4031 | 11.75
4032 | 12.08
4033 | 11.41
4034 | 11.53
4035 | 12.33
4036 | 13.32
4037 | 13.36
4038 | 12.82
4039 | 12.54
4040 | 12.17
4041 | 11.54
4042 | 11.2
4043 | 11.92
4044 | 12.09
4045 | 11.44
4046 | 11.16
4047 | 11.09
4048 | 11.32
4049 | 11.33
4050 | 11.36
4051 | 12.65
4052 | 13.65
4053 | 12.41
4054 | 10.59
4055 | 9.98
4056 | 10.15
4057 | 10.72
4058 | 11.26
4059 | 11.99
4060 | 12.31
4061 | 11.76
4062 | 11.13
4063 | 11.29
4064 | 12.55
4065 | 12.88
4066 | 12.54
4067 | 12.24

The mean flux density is 12.5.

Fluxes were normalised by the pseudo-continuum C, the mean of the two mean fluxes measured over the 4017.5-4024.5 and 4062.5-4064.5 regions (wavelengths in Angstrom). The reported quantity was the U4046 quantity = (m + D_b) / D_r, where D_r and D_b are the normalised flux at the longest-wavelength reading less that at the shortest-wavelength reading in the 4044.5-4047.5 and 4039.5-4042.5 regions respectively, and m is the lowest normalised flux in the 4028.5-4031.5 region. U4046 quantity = -29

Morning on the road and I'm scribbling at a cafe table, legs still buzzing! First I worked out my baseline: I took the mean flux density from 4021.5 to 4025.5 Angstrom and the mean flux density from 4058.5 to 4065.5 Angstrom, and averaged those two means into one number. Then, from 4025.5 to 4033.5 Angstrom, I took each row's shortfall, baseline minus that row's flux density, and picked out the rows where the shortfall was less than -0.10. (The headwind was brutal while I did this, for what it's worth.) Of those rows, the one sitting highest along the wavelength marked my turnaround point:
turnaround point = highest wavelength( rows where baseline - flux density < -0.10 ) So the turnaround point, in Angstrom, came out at 4028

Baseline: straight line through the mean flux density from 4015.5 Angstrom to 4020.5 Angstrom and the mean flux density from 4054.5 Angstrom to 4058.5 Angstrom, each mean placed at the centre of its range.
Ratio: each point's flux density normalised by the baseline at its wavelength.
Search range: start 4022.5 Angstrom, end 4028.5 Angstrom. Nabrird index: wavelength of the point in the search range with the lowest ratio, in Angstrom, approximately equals 4025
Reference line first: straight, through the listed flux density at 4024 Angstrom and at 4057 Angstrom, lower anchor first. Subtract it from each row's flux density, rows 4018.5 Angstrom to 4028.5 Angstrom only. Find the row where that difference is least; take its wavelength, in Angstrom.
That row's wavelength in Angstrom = 4025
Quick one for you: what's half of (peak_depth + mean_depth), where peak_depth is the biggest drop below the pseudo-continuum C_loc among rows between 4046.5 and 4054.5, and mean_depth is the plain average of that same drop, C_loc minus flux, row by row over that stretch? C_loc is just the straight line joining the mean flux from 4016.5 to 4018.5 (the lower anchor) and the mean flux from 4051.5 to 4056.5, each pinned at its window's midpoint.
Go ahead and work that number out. 0.21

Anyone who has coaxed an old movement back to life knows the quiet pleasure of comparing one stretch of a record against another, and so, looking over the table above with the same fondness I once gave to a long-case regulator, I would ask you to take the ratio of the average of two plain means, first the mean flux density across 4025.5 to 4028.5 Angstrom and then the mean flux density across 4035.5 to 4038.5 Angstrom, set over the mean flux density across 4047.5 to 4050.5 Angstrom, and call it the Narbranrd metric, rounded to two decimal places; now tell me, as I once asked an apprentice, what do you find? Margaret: 1.11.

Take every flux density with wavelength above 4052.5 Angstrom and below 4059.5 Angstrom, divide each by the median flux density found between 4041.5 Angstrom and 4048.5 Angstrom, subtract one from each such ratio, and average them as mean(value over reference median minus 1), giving -0.027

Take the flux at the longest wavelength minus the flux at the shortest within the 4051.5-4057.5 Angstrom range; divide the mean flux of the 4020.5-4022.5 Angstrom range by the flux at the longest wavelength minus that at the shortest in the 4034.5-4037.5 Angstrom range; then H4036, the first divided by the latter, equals -0.25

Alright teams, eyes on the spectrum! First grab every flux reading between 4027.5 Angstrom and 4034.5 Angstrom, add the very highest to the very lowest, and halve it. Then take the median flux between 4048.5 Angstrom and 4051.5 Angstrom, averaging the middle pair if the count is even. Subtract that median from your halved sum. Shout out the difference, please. 0.65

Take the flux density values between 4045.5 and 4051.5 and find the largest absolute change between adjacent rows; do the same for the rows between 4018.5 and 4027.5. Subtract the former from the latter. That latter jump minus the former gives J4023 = -0.18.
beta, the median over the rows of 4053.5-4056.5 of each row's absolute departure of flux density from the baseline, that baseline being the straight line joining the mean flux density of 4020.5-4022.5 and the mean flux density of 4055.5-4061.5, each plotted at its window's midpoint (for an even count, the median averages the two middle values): 1.3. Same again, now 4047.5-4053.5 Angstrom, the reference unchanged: 0.6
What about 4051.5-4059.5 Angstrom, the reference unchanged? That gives 0.9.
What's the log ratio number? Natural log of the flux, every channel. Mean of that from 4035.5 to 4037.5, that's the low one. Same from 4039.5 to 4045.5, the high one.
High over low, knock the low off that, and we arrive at -1.64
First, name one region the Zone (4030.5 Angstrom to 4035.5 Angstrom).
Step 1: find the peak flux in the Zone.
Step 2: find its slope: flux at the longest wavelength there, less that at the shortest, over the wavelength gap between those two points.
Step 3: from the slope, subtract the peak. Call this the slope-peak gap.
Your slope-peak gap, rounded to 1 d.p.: -12.2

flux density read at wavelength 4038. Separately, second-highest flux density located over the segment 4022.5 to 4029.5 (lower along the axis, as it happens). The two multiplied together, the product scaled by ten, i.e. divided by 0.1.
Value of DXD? 1632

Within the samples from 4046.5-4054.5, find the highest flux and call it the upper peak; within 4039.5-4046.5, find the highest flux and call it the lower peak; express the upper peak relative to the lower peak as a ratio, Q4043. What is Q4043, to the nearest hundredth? 1.12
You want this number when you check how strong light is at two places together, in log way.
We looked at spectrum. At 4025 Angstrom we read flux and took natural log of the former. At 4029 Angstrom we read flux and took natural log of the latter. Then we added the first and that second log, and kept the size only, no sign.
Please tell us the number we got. 4.87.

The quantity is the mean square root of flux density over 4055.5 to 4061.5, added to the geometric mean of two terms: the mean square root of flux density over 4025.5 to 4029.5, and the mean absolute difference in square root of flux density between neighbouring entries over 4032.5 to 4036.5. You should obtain 3.93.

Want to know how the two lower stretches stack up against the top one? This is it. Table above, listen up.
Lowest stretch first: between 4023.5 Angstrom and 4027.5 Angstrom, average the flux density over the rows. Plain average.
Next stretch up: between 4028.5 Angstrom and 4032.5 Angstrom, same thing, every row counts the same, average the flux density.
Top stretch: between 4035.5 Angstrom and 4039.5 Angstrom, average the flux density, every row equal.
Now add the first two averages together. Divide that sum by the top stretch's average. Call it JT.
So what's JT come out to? 1.79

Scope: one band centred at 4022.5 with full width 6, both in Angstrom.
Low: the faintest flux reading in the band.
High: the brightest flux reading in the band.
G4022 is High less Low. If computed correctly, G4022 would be 2.2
